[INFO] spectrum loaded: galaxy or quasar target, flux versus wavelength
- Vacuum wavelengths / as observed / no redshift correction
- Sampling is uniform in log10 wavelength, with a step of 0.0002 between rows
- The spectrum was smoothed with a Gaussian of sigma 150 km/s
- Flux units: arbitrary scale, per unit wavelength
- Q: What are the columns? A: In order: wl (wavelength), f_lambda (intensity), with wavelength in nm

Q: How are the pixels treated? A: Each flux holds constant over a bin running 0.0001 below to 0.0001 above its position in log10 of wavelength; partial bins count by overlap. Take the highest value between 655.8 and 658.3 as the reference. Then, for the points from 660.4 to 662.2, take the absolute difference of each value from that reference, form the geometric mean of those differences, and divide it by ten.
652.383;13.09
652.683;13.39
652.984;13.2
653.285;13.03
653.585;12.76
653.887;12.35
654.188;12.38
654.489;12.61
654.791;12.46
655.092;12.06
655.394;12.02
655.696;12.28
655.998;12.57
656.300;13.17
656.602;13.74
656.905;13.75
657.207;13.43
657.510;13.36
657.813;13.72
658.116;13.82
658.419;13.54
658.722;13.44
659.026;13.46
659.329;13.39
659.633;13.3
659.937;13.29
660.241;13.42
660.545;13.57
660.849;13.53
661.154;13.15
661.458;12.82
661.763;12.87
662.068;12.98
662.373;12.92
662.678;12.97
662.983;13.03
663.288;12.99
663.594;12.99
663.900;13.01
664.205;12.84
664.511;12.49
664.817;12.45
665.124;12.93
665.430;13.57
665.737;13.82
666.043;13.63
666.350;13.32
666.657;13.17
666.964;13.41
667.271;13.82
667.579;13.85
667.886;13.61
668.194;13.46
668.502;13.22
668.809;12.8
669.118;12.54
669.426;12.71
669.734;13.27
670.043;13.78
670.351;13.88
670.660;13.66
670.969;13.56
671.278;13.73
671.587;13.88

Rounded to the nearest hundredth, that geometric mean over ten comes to 0.06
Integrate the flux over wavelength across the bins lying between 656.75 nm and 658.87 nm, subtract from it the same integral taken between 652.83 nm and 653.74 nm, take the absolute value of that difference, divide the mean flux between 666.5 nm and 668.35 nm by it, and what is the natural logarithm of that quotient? -0.2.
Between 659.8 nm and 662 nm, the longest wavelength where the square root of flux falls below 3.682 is 661.763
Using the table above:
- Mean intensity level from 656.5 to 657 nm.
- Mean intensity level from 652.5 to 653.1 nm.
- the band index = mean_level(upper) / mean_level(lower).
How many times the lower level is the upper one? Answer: 1.03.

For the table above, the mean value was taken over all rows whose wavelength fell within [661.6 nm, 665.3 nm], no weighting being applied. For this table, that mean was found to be 12.9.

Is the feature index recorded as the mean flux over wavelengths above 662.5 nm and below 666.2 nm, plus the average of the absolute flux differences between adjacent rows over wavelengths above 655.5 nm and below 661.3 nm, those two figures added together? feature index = 13.3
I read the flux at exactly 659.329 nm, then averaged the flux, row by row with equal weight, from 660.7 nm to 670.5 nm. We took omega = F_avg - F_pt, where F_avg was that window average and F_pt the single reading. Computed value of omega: -0.21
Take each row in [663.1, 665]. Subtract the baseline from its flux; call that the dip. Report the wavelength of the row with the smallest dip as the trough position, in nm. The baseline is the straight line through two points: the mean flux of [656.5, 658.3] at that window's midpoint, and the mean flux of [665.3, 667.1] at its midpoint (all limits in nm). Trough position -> 664.817 nm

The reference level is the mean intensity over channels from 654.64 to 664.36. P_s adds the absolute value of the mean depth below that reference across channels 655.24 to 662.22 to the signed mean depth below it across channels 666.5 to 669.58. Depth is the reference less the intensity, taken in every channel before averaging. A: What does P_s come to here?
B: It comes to 0.0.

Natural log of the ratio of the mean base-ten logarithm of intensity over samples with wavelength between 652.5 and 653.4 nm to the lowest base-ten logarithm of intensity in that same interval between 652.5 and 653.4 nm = 0.005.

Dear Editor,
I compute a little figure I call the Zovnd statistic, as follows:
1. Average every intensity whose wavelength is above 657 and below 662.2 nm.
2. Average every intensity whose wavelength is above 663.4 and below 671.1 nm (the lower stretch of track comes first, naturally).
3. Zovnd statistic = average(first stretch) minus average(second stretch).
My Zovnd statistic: 0.09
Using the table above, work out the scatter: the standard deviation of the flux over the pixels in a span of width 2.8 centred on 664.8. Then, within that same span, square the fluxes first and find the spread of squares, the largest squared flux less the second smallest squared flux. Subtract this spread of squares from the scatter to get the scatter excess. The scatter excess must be -35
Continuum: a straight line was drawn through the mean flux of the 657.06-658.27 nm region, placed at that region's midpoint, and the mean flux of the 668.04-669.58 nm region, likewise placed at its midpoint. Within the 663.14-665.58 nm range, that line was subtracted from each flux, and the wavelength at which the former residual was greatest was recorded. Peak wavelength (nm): 665.430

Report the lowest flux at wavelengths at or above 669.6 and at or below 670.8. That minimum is 13.27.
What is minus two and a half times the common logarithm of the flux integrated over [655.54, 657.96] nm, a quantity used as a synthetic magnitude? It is -3.77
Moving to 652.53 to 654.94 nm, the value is -3.72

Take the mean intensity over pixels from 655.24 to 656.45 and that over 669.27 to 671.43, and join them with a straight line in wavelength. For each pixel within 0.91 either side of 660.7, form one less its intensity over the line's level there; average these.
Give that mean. -0.035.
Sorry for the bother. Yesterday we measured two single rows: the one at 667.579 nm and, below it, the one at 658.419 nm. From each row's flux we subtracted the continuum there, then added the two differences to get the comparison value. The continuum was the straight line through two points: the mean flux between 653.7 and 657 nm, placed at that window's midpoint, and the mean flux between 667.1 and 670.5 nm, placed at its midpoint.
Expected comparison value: 1.3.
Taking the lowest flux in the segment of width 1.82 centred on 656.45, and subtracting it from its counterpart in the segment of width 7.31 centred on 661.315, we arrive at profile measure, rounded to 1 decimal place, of 0.2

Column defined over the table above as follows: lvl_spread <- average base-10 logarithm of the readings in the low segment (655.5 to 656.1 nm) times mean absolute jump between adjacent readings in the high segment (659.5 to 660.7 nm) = 0.11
